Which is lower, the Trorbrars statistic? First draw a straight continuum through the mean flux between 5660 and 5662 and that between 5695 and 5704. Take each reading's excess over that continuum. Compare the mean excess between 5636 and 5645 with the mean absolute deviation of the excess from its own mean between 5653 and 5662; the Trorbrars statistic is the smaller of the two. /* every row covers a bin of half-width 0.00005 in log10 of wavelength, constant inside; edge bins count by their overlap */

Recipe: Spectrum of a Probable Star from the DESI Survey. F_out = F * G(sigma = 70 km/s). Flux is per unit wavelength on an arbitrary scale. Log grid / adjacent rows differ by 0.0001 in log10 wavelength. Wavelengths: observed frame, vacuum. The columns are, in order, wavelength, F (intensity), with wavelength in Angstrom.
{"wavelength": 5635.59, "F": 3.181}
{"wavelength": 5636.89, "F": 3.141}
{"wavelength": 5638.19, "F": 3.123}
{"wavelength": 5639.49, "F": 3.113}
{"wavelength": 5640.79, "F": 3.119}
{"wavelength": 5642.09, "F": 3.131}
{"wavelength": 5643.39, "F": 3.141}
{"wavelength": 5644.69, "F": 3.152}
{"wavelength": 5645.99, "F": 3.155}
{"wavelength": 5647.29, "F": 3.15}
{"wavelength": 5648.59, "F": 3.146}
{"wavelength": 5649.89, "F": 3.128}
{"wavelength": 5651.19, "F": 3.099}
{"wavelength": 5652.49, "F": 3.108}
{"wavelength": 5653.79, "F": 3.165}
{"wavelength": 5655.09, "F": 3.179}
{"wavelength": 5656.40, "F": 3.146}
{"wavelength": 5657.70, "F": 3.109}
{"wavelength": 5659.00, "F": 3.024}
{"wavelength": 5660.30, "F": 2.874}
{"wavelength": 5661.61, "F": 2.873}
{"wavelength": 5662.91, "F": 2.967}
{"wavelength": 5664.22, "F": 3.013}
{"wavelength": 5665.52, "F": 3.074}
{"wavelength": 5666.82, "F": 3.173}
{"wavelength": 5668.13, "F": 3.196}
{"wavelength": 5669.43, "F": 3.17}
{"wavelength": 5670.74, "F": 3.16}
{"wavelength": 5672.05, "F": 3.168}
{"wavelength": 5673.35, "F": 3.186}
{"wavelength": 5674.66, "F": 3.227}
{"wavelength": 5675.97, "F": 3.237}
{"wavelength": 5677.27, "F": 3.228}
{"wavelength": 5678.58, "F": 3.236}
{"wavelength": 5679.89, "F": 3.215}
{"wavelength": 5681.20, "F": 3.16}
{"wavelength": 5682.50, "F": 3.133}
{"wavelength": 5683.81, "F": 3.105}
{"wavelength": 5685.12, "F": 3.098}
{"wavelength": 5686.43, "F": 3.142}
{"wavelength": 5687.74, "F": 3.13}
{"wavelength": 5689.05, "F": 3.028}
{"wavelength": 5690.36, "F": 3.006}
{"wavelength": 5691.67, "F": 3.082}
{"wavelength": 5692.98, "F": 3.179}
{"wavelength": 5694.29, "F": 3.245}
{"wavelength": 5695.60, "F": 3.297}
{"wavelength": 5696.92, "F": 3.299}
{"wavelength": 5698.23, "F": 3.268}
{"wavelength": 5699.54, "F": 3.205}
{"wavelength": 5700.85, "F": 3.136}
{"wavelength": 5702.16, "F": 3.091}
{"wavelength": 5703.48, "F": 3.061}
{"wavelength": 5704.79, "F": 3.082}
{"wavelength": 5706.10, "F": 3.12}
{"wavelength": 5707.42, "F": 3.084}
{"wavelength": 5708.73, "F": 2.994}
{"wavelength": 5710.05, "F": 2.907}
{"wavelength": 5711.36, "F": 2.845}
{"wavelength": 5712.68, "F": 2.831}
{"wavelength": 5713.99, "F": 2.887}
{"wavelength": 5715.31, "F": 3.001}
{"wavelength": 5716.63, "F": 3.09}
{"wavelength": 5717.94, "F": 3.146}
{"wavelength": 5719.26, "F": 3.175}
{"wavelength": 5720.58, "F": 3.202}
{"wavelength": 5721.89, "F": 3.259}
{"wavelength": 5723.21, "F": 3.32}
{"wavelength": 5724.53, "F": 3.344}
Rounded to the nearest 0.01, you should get 0.13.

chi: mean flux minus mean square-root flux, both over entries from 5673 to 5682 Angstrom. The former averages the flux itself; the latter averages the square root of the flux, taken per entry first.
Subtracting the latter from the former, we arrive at 1.42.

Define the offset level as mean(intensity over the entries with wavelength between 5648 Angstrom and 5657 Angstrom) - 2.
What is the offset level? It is 1.14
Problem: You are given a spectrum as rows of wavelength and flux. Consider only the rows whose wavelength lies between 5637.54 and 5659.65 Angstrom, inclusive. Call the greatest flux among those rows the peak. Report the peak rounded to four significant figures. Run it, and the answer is 3.179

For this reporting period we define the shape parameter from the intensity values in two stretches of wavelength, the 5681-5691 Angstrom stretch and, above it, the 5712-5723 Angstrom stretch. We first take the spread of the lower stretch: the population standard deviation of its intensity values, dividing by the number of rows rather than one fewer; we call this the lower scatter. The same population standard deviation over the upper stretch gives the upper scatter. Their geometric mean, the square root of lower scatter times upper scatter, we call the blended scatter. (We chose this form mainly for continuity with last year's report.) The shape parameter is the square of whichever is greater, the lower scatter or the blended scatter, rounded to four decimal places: 0.0074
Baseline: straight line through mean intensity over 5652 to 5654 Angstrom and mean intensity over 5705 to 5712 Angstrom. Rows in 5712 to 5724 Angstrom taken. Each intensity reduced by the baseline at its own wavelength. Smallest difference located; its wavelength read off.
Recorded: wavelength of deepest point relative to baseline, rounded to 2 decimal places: 5712.68 Angstrom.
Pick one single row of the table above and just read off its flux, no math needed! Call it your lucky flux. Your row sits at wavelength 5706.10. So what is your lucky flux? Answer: 3.12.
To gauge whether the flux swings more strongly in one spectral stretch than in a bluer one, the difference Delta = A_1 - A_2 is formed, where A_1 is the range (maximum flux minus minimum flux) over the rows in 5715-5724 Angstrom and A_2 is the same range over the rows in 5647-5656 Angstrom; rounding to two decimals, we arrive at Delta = 0.24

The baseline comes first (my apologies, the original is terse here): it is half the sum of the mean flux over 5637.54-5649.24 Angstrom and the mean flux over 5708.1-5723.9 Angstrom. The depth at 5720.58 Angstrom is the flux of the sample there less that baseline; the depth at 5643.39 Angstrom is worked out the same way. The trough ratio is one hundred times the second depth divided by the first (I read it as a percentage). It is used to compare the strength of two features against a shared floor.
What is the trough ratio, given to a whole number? 43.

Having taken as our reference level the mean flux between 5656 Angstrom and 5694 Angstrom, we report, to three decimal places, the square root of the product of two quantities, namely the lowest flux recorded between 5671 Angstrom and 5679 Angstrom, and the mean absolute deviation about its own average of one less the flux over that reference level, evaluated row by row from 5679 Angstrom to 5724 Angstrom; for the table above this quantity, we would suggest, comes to 0.310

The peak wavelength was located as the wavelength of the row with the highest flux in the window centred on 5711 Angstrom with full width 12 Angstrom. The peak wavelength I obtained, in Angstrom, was 5706.10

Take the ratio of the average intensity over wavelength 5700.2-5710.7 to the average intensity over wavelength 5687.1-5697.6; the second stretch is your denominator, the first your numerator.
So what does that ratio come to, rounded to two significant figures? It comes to 0.97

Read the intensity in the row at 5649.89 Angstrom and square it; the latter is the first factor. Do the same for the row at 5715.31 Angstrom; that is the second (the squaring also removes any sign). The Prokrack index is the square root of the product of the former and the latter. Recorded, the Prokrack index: 9.4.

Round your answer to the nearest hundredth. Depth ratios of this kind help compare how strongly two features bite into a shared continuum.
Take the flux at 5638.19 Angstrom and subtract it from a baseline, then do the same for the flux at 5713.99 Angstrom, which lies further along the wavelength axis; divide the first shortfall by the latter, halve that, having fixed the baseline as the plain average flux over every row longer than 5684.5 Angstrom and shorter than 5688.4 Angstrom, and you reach 0.00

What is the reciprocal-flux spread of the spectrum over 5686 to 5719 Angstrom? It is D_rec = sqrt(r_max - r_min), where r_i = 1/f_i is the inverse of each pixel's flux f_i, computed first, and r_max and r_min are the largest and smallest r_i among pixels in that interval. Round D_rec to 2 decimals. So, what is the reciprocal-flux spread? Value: 0.22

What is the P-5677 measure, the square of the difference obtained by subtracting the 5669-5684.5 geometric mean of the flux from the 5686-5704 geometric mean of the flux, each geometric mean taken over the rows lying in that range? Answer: 0.0010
